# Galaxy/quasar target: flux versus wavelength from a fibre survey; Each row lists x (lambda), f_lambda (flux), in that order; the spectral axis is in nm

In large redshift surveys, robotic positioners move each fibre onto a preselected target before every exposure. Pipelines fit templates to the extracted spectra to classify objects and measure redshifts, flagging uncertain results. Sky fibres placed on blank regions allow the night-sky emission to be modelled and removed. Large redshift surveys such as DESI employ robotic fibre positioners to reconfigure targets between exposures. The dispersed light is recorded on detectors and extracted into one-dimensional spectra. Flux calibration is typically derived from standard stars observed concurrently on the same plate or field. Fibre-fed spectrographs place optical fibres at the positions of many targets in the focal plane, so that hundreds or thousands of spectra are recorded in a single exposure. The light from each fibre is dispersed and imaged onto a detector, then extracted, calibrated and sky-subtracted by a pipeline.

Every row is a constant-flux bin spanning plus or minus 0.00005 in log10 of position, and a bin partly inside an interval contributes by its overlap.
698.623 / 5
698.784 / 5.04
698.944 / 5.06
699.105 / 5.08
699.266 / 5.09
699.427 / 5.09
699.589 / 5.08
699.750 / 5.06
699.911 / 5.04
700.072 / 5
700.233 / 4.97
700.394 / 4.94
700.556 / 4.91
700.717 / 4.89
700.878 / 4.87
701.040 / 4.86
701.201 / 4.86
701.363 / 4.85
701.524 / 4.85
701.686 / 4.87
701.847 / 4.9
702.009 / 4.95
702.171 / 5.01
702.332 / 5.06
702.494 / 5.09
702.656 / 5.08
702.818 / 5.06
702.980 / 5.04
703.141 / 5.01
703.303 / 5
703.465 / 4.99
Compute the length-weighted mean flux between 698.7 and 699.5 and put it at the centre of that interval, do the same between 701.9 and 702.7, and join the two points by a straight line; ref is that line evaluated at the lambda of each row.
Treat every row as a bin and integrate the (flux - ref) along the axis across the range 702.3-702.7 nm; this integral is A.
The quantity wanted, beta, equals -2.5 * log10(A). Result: 4.18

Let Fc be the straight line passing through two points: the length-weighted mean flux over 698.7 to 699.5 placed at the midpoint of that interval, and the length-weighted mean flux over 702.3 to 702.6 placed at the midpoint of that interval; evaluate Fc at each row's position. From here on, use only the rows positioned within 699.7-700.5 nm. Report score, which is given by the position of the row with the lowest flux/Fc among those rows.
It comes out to 700.394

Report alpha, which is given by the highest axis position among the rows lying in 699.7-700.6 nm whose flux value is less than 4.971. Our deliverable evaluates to 700.556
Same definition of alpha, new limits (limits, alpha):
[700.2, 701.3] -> 701.201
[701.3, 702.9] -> 702.009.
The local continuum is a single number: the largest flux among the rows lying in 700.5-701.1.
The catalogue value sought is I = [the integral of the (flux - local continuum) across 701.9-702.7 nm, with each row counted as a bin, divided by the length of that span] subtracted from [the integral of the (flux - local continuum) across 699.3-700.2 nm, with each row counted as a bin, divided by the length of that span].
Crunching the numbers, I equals 0.0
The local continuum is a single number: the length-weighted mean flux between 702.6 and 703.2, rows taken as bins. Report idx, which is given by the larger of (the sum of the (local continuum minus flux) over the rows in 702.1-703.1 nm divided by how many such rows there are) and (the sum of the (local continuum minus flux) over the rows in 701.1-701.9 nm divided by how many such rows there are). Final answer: 0.19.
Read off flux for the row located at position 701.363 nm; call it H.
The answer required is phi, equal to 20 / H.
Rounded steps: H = 4.85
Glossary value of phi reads 4.12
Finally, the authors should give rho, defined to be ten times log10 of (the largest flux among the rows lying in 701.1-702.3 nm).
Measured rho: 7.00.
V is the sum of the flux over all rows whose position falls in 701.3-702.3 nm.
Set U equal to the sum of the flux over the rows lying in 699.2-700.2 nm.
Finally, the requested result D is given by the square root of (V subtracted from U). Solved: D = 0.964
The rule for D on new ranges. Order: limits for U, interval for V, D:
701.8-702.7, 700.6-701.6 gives 0.954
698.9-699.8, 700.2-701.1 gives 1.010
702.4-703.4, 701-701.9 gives 1.044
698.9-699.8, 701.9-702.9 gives 0.458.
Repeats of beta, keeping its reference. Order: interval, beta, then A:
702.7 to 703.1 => 4.81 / 0.012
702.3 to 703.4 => 3.80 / 0.030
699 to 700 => 6.79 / 0.002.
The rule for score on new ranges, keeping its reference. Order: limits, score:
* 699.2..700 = 699.911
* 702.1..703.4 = 703.303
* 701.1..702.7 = 701.363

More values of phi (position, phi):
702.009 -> 4.04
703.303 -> 4.00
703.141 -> 3.99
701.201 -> 4.12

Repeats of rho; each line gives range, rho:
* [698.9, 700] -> 7.07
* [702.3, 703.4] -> 7.07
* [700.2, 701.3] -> 6.96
